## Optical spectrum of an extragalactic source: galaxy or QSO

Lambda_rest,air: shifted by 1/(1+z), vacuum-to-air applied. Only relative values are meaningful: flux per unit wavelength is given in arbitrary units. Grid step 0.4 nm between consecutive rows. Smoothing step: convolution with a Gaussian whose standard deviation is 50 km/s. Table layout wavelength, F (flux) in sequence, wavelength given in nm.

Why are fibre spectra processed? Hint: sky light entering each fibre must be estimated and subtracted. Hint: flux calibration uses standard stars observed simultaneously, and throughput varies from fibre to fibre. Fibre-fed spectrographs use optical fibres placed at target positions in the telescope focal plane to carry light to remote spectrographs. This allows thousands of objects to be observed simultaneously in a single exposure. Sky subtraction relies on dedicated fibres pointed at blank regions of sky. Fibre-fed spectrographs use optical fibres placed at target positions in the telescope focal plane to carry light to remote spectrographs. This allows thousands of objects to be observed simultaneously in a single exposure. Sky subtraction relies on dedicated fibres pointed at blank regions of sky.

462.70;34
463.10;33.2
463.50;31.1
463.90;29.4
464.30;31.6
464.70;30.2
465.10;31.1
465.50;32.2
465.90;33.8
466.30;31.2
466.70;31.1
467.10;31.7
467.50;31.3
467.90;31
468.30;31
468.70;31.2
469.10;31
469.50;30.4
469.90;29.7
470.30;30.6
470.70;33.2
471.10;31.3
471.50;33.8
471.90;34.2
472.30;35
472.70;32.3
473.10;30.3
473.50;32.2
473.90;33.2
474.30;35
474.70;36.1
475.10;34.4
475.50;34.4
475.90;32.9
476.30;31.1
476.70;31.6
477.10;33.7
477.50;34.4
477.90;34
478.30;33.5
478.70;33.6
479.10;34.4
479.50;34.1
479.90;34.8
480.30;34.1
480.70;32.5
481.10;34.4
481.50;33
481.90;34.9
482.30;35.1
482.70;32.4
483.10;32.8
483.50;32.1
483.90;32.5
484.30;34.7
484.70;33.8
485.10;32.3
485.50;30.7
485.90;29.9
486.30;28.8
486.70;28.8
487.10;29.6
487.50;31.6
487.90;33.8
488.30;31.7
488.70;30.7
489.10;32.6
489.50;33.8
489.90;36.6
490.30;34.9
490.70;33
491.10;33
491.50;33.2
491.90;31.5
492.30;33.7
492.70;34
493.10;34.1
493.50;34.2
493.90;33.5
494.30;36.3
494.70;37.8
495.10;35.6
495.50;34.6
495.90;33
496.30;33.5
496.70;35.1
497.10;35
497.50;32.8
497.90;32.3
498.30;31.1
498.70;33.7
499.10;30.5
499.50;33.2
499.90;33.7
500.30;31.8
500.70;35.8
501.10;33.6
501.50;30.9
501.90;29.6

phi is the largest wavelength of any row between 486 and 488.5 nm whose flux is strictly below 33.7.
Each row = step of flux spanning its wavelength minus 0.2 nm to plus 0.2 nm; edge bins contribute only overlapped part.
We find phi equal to 488.30 nm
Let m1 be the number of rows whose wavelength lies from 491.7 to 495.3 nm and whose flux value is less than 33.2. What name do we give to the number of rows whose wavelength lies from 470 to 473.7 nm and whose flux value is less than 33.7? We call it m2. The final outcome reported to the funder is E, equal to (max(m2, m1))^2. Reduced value 36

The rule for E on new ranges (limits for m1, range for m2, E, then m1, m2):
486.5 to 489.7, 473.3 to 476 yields 36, 6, 3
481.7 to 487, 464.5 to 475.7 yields 400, 9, 20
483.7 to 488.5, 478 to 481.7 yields 81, 9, 4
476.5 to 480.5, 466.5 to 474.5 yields 256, 1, 16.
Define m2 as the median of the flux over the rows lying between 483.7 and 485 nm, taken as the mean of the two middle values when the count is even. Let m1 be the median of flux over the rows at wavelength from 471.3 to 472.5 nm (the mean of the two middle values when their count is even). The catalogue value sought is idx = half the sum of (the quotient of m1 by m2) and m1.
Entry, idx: 17.6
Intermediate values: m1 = 34.2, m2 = 33.8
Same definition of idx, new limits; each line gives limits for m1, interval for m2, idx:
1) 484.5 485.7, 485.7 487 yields 16.7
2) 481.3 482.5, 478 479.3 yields 18.0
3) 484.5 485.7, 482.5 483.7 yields 16.6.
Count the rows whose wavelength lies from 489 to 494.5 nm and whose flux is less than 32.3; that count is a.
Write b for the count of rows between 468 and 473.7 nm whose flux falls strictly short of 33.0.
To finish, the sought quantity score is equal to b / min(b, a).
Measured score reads 10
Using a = 1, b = 10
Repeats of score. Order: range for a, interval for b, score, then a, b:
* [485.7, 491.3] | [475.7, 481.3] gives 1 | 7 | 4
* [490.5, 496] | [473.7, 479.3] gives 3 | 1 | 3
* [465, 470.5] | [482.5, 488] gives 1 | 13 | 11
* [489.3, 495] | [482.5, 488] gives 11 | 1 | 11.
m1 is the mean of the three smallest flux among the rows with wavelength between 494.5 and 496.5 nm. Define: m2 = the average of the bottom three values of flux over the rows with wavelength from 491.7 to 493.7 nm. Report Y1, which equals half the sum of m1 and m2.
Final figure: 33.4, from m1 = 33.7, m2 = 33.1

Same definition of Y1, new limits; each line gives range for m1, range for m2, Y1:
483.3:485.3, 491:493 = 32.4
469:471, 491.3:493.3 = 31.5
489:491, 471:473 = 32.8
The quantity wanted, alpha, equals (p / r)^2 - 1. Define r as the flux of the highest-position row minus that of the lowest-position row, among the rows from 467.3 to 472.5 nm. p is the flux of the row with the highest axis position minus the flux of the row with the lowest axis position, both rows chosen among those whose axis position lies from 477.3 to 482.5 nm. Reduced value -1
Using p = 0.7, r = 3.7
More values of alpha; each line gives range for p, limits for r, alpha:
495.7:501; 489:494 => 9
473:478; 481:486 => 0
